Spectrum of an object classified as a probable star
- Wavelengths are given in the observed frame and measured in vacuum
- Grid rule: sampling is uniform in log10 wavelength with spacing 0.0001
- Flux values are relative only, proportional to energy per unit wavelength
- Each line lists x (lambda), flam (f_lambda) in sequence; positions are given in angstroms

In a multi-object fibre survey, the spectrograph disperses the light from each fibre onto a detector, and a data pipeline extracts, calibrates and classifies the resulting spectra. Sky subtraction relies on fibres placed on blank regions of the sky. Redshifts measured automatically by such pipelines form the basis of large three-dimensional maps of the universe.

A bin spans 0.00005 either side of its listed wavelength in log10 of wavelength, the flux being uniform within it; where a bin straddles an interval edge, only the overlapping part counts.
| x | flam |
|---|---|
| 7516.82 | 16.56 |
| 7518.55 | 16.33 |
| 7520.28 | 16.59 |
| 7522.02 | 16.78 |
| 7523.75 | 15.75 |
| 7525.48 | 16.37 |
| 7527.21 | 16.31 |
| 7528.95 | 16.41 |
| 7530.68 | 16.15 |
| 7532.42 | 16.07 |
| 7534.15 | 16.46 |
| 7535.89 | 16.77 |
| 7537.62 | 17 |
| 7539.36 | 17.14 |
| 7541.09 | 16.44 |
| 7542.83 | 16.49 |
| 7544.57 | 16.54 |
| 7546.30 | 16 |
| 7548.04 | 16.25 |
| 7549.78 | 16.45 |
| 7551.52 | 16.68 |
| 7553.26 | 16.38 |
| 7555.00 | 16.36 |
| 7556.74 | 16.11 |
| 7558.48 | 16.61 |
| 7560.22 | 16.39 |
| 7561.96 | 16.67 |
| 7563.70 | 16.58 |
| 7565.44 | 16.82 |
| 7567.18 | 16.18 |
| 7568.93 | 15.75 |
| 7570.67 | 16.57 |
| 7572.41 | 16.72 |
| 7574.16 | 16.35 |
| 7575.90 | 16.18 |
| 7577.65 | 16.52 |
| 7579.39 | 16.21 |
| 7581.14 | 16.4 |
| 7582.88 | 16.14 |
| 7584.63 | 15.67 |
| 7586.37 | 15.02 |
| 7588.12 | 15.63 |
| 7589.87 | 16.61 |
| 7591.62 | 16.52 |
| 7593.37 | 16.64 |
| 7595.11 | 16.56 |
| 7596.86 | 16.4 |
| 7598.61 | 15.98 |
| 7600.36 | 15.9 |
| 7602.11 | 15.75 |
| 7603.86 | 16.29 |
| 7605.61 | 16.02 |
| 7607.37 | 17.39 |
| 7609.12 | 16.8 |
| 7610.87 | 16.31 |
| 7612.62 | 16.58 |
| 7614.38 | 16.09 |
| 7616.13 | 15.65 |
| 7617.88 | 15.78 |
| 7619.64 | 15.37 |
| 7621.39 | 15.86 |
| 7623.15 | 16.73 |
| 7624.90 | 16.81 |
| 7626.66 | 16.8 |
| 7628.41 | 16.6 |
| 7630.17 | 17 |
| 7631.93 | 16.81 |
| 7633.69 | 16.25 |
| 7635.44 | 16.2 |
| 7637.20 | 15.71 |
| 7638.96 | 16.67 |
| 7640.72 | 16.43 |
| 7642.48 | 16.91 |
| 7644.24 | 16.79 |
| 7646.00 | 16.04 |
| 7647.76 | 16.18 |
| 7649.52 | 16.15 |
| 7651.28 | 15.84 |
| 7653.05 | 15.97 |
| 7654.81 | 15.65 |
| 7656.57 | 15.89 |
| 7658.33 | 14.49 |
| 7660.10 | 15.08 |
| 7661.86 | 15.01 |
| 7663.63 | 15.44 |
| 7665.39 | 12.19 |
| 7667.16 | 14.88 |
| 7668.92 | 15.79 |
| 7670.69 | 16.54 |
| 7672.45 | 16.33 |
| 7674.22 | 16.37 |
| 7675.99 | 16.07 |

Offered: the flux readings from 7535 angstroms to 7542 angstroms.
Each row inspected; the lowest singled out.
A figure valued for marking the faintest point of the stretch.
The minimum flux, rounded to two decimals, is 16.44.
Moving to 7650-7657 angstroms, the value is 15.65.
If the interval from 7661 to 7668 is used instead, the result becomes 12.19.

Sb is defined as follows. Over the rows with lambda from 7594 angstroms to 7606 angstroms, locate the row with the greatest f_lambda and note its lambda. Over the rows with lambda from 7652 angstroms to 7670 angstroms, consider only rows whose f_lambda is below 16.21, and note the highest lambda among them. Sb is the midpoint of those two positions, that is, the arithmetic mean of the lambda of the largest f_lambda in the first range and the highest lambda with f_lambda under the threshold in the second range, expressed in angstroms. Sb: 7632.0 angstroms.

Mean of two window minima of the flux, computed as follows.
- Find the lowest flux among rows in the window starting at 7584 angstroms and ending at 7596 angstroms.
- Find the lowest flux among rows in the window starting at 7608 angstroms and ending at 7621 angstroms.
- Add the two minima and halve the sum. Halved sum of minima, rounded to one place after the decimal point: 15.2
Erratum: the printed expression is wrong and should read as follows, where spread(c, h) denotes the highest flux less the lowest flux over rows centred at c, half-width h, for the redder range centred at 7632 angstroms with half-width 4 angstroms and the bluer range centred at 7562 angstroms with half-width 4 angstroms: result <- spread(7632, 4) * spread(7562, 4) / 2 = 0.17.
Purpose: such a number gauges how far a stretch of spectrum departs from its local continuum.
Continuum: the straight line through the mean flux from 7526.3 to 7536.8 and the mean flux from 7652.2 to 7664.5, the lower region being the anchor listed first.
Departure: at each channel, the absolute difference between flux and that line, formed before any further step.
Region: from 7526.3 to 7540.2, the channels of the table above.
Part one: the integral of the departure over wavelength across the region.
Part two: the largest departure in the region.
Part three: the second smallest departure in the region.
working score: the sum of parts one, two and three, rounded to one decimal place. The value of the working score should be 5.6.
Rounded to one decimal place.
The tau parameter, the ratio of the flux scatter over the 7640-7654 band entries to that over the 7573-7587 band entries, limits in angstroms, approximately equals 0.8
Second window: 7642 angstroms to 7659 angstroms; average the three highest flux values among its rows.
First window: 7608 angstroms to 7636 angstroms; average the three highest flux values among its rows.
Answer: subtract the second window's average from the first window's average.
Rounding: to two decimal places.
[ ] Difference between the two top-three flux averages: 0.25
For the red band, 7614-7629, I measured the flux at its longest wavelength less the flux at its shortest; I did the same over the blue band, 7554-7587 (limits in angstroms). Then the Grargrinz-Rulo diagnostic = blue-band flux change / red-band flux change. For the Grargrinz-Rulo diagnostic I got -2.6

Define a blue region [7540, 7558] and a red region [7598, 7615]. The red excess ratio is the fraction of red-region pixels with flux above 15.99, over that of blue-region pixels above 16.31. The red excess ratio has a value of 1.0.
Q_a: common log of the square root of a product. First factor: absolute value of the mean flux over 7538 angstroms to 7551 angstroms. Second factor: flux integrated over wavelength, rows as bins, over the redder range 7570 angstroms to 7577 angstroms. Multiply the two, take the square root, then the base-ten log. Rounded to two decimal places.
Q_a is 1.64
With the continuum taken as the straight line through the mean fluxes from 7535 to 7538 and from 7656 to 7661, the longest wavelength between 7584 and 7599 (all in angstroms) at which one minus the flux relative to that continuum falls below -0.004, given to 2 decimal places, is 7596.86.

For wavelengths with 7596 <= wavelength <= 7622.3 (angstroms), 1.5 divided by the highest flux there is 0.0863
